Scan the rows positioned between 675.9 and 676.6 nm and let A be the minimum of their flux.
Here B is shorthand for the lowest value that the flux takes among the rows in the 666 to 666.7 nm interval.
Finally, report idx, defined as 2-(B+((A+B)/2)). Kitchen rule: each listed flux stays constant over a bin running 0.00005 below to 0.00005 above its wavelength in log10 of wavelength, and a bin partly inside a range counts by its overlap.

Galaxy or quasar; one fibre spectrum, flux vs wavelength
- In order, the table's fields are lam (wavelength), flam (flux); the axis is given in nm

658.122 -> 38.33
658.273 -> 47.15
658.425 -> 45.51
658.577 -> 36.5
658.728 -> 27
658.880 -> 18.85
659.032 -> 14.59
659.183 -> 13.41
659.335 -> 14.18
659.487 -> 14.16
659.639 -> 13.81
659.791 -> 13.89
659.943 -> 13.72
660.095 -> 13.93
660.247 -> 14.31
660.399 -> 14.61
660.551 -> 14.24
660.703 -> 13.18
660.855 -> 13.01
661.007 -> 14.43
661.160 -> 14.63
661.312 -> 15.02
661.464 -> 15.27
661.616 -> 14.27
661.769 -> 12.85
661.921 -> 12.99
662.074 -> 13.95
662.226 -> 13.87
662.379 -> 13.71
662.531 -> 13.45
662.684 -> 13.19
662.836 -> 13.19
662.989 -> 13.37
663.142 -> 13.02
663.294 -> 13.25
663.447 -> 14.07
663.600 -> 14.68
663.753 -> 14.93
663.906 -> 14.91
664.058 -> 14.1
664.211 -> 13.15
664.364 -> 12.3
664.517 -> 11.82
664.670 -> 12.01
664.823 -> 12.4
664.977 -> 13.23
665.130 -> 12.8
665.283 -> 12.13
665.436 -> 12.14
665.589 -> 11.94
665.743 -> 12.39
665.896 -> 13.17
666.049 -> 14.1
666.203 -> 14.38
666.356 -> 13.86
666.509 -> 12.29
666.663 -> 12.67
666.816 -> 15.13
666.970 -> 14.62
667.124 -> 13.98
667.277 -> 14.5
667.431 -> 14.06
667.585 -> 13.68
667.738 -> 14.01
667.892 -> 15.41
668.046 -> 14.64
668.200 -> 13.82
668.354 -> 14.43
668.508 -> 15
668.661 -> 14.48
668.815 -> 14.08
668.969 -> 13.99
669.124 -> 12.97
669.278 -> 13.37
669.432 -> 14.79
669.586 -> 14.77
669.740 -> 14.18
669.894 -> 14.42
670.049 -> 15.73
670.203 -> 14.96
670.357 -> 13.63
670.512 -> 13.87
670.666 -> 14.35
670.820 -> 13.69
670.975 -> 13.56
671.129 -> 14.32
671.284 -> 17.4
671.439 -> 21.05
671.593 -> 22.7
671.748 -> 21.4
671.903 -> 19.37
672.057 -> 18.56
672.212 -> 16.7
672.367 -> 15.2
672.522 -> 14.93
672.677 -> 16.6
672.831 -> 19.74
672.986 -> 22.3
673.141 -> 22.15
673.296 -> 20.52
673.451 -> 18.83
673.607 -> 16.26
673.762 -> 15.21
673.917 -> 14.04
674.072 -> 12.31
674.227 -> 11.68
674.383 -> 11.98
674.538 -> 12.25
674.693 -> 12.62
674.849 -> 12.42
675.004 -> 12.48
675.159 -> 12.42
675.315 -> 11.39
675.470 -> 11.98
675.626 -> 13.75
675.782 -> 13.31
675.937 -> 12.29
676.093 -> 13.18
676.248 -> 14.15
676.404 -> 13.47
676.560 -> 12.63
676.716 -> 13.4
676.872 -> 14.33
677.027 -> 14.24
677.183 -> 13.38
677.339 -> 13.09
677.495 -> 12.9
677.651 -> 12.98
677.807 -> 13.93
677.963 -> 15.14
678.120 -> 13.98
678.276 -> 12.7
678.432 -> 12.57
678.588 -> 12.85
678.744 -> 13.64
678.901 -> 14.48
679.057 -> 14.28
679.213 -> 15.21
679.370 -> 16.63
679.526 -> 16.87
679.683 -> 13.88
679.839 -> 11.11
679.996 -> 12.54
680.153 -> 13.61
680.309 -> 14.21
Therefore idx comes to -22.6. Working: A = 12.29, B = 12.29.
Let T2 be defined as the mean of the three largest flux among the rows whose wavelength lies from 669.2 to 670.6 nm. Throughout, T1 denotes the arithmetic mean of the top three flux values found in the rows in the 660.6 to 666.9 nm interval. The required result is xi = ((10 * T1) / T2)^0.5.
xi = 3.16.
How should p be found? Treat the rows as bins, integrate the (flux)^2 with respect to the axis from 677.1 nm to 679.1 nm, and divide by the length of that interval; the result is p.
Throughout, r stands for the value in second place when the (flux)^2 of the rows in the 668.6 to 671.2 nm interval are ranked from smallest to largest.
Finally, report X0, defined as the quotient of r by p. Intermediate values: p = 183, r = 179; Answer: 1.0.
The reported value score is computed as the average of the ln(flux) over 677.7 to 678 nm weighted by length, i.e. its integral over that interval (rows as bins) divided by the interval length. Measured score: 2.66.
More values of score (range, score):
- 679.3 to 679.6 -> 2.82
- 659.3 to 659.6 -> 2.65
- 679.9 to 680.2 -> 2.55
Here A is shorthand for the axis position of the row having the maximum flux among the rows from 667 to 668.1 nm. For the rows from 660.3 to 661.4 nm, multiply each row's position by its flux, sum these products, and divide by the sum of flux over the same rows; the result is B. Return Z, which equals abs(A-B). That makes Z 7.03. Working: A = 667.892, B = 660.86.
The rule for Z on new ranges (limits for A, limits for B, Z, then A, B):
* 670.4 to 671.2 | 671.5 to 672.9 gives 1.51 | 670.666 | 672.18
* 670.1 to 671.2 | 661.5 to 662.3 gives 8.28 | 670.203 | 661.92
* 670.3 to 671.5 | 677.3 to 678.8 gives 6.60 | 671.439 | 678.04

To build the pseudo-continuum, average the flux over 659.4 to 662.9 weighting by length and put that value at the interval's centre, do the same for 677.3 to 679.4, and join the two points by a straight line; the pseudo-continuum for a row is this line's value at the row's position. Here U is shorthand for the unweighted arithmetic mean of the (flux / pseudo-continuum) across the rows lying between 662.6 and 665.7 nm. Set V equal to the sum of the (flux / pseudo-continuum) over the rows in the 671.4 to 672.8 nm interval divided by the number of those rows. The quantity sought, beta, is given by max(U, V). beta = 1.33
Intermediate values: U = 0.95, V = 1.33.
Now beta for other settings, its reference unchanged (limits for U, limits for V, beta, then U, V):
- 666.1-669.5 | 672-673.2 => 1.32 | 1.02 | 1.32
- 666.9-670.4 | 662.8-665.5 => 1.03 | 1.03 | 0.95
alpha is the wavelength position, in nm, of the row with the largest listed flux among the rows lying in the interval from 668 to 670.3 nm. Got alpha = 670.049 nm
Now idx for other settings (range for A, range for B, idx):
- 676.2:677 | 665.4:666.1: -22.2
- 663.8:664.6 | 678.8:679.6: -25.3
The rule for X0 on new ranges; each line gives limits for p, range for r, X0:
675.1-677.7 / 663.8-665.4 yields 0.8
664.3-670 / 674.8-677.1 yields 0.8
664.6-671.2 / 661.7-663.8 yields 0.9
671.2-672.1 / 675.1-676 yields 0.4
